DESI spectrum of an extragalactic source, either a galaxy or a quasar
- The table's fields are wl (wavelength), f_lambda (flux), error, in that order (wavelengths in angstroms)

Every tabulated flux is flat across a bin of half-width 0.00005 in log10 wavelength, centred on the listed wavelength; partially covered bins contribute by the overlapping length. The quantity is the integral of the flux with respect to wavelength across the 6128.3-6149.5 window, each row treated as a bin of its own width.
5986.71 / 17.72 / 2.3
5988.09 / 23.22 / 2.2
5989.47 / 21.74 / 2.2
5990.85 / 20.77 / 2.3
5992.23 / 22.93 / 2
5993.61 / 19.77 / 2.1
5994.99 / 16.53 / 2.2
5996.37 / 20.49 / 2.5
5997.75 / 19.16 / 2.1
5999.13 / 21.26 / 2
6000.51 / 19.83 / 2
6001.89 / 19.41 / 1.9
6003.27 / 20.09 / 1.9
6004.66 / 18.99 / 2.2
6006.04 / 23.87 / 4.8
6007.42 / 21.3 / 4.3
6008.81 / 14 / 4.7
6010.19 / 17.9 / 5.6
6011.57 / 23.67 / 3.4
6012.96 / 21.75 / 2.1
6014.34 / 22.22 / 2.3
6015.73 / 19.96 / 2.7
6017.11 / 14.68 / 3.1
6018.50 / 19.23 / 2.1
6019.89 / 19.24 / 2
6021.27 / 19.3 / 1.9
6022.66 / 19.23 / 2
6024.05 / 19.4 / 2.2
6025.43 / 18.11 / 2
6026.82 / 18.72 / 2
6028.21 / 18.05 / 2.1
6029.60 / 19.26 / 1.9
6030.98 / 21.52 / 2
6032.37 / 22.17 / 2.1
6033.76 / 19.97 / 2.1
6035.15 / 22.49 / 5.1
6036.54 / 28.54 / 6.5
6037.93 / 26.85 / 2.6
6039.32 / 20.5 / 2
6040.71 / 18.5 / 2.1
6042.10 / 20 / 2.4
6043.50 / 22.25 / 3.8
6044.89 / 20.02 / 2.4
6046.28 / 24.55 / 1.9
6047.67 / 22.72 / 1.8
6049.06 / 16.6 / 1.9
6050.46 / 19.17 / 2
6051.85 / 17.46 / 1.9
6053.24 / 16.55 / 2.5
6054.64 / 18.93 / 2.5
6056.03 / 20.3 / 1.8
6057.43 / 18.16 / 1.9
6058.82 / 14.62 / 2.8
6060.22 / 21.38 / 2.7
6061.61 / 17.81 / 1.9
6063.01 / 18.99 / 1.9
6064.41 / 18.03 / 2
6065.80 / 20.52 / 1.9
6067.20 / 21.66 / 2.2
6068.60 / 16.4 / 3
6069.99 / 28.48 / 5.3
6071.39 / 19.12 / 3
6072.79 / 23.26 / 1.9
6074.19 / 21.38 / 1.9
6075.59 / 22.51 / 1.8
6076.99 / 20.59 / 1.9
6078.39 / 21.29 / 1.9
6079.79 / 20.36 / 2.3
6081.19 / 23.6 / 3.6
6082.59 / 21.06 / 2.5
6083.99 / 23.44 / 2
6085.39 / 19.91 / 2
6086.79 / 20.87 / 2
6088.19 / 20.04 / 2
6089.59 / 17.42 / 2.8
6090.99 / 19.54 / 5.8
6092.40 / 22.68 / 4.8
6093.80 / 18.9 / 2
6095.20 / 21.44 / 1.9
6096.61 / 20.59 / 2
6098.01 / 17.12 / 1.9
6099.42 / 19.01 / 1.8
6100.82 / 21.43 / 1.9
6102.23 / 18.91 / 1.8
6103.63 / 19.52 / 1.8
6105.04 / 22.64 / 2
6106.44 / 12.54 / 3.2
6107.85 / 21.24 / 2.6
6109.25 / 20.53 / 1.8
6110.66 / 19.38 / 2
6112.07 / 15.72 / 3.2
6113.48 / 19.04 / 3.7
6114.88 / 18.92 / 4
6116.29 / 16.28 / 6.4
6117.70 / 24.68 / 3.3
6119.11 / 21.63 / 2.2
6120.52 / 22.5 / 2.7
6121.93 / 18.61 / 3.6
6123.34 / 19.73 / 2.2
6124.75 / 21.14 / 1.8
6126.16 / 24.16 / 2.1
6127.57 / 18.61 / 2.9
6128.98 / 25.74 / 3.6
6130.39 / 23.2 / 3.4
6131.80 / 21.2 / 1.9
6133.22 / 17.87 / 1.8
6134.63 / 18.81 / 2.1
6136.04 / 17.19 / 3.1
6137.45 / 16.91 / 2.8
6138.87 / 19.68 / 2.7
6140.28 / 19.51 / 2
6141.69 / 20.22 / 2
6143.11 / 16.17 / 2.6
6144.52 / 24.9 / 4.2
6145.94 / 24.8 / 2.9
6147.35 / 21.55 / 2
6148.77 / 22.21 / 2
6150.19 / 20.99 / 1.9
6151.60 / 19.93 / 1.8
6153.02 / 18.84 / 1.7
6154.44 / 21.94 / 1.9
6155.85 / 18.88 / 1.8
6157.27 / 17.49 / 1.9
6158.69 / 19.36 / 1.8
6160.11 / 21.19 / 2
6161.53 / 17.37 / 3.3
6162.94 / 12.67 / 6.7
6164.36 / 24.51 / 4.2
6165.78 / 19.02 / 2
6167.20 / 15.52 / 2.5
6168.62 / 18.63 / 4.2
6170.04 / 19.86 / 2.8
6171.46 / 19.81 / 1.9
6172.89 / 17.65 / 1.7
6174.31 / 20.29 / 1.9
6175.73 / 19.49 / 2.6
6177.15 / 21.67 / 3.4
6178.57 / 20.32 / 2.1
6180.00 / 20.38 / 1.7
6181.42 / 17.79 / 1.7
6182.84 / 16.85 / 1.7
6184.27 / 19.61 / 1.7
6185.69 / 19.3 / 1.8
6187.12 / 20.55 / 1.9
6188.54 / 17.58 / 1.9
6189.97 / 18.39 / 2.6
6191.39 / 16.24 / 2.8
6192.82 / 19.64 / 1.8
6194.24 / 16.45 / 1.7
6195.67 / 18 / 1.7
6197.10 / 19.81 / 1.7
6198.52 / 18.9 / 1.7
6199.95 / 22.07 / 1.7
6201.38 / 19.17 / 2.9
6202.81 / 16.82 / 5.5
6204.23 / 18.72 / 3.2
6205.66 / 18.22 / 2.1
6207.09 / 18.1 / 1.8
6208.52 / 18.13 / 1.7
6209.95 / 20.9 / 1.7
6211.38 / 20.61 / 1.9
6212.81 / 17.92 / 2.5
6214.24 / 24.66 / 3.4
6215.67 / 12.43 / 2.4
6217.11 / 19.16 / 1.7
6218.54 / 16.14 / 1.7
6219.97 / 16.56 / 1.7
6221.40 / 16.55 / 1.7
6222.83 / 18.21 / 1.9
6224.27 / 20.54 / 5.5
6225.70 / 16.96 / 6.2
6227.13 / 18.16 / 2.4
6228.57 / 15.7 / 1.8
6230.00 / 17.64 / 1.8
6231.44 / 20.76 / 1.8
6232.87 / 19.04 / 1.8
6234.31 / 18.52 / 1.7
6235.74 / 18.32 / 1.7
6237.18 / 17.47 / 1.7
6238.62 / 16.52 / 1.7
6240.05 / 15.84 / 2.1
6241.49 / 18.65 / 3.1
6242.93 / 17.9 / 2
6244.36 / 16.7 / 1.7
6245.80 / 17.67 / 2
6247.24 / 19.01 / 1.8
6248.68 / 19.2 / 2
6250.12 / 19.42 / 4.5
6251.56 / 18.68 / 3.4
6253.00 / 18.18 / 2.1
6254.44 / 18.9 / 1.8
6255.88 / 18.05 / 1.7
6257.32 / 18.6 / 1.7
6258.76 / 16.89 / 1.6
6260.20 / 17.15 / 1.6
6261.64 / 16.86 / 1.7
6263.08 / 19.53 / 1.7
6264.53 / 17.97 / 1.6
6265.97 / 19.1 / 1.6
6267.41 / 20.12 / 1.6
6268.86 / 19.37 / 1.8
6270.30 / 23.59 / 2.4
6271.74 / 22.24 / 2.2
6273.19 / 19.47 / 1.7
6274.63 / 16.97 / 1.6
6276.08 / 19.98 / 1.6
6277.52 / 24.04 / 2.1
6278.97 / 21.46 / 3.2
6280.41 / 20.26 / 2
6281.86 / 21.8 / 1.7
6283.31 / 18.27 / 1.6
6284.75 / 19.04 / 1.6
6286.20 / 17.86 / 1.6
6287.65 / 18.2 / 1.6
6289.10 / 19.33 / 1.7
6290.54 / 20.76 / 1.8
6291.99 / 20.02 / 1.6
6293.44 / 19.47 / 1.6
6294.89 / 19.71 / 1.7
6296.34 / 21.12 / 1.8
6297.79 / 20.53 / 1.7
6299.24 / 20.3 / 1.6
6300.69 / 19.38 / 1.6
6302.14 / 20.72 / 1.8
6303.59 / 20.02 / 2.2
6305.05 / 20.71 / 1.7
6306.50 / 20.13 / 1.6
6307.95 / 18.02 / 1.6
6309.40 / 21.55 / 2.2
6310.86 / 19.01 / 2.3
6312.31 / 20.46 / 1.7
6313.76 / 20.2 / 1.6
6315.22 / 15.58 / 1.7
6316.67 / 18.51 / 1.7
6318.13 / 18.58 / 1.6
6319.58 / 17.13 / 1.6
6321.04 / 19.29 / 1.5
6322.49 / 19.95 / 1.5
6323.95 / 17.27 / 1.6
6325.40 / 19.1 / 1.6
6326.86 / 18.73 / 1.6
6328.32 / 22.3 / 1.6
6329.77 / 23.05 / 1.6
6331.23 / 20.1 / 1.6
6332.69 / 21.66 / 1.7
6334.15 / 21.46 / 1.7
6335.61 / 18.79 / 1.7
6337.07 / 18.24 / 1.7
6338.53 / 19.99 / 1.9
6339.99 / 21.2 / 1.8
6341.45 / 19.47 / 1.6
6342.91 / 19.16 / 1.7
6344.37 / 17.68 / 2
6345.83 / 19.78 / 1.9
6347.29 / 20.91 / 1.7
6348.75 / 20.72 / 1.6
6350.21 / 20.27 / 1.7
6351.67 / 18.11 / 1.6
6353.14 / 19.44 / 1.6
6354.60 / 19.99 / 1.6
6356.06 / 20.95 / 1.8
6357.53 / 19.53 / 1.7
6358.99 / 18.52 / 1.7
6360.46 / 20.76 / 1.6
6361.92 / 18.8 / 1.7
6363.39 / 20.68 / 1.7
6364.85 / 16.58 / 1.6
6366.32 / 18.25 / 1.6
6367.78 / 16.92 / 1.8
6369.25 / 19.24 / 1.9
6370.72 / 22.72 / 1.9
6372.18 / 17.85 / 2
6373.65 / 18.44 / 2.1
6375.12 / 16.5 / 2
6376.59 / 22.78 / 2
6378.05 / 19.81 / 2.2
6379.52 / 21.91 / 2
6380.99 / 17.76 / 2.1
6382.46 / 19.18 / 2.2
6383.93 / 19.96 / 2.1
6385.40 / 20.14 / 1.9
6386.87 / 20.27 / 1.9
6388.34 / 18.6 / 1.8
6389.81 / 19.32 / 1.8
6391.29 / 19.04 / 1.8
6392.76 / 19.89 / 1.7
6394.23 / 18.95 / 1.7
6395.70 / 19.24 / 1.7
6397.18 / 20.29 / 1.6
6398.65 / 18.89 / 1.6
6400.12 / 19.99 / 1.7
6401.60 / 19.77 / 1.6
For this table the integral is 438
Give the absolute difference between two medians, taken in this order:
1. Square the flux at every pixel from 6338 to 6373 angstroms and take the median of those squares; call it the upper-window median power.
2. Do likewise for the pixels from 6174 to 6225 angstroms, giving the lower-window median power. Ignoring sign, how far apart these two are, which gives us 26.4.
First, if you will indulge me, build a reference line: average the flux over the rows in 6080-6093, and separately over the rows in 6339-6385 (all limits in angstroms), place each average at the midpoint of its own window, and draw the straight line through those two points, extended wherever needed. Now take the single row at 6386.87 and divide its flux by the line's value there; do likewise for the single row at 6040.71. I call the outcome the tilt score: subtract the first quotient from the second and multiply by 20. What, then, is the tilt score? -3.5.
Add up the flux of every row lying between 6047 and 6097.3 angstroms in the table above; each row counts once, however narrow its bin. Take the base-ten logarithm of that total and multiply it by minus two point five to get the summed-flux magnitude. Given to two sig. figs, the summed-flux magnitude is -7.2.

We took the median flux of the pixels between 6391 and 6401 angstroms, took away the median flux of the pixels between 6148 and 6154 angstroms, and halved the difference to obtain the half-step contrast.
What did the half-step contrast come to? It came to -0.61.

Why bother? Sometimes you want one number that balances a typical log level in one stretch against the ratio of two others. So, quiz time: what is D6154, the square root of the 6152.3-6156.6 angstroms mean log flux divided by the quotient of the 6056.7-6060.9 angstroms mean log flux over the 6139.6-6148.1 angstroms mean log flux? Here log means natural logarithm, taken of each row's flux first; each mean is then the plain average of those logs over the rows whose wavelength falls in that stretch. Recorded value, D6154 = 1.78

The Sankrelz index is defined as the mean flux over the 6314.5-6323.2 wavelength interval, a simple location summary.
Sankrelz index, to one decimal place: 18.2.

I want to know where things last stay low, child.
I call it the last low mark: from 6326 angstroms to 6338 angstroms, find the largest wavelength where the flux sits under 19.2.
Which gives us 6337.07 angstroms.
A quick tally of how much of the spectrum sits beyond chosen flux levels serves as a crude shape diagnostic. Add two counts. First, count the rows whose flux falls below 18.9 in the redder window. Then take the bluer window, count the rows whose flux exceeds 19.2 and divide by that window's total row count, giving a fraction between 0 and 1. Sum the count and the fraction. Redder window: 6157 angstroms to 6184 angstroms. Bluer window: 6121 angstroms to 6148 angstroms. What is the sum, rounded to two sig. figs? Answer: 8.6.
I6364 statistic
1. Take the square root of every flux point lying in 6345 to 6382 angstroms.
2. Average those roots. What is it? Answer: 4.41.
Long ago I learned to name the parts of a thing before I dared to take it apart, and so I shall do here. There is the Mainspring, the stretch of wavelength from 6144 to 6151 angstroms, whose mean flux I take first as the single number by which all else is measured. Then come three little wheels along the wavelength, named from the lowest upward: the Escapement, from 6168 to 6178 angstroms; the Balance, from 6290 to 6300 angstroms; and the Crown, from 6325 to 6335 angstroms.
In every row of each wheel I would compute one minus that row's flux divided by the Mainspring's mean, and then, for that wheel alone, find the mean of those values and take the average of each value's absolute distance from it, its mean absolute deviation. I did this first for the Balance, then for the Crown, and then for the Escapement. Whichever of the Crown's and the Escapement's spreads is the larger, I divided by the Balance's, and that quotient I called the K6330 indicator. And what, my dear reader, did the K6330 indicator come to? 3.0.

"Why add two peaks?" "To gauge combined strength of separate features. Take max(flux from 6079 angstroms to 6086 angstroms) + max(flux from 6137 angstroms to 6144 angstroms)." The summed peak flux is 44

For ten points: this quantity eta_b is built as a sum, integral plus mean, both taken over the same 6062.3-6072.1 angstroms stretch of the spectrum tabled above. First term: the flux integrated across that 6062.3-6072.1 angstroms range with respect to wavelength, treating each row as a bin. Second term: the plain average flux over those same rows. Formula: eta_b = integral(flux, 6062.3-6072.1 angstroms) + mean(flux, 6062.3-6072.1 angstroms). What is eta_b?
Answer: 221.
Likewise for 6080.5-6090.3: 226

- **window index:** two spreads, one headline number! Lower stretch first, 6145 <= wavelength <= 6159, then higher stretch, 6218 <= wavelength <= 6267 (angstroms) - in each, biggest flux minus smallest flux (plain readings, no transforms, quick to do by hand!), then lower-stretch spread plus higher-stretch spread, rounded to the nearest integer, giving 12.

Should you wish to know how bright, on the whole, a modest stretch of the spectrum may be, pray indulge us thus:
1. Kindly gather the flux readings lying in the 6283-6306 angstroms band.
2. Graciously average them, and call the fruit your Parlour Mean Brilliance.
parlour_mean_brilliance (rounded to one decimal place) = 19.7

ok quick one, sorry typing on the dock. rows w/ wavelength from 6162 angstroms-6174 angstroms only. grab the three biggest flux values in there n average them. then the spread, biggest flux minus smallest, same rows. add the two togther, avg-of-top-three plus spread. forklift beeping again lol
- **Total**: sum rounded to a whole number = 33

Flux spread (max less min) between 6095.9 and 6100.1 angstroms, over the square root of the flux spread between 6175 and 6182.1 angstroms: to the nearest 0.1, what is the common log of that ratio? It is 0.2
